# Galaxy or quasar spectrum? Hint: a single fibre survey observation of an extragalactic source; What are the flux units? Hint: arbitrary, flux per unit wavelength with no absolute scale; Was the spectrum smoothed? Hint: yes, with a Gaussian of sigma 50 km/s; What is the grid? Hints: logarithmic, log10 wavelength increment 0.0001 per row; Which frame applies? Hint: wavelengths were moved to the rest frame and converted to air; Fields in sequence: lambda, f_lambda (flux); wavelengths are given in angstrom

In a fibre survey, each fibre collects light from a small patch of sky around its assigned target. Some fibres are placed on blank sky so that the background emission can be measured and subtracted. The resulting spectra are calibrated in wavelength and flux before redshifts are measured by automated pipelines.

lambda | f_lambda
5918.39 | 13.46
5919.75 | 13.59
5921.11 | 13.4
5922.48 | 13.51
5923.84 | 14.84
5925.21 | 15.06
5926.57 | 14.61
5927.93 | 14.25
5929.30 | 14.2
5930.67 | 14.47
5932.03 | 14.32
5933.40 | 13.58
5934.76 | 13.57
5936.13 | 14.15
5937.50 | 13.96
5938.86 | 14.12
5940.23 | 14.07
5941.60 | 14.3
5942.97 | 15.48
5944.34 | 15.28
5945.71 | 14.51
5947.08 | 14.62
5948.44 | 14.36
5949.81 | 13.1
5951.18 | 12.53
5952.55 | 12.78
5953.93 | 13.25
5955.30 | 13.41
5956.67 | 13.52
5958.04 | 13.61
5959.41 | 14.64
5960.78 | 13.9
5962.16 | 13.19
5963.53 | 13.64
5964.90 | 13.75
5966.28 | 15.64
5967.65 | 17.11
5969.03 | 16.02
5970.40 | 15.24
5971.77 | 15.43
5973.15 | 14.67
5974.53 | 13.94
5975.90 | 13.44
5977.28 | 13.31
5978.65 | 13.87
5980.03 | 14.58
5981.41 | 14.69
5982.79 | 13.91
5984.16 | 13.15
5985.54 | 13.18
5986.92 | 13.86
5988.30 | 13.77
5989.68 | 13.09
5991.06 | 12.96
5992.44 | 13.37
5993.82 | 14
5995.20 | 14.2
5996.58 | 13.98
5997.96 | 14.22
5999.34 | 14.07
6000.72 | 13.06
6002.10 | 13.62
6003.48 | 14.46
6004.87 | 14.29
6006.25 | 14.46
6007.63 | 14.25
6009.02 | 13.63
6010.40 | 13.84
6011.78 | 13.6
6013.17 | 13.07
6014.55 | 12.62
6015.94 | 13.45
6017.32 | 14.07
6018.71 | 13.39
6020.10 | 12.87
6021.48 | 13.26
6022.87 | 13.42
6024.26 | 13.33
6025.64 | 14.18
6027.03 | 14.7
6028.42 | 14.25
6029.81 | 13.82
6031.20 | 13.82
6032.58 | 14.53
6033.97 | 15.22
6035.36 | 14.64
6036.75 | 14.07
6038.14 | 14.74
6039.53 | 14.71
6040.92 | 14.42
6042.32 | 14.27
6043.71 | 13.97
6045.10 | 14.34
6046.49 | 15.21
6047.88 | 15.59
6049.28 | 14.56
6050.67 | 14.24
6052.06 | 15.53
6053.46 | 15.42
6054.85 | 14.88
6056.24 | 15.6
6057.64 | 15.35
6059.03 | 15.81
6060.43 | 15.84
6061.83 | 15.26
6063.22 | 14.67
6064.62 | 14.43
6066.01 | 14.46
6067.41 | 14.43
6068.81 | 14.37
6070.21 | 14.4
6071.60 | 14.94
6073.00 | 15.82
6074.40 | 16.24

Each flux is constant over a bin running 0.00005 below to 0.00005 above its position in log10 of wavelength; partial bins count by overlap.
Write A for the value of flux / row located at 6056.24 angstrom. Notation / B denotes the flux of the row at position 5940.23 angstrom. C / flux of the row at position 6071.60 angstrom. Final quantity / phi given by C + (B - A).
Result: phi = 13.4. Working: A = 15.6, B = 14.07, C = 14.94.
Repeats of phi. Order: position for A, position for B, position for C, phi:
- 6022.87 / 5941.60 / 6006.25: 15.3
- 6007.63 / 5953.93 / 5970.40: 14.2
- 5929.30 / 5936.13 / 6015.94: 13.4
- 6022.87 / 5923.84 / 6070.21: 15.8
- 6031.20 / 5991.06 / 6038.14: 13.9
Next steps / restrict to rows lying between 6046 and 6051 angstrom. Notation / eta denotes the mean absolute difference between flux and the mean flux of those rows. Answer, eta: 0.50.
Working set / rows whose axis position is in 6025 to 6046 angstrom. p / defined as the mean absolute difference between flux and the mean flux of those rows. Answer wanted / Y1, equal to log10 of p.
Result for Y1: -0.51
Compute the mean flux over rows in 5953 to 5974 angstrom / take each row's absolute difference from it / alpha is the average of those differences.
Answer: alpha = 1.00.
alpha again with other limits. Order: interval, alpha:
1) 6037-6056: 0.44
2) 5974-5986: 0.46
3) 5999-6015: 0.48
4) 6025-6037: 0.37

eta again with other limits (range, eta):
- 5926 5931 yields 0.16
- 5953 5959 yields 0.12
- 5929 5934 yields 0.28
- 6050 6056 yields 0.46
